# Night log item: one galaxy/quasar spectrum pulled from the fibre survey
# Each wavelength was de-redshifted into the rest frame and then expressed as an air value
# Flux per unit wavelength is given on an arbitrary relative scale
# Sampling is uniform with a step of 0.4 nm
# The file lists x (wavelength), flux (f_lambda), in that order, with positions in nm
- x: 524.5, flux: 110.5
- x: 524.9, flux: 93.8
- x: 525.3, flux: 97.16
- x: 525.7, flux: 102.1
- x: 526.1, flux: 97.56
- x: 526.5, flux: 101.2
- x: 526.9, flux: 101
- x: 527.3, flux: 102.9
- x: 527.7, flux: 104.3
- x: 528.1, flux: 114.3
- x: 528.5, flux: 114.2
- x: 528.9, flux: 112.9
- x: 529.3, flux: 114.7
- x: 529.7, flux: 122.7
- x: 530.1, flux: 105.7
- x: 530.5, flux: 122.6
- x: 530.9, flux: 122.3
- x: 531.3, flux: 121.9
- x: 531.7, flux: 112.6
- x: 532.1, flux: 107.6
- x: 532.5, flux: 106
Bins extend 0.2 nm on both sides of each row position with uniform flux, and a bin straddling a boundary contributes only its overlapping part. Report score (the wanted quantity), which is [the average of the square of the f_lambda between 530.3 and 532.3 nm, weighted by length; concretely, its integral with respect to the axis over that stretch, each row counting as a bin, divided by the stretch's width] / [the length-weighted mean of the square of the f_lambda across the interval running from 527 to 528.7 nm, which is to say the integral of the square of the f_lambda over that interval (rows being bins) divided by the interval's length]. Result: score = 1.2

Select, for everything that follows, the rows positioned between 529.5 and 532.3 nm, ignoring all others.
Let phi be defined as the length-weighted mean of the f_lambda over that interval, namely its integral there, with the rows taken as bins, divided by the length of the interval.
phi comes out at 116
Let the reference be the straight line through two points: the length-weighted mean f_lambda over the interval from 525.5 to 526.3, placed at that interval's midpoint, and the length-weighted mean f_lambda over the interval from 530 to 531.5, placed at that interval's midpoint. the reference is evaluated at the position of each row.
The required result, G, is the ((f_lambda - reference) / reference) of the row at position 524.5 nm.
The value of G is 0.17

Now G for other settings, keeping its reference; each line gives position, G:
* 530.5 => 0.04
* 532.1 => -0.13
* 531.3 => 0.01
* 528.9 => 0.01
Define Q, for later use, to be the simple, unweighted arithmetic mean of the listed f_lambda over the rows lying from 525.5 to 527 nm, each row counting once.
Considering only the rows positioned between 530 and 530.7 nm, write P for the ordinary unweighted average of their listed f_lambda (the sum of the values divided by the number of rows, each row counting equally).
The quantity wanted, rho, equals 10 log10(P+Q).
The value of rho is 23.3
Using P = 114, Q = 100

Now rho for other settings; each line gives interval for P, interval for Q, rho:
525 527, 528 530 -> 23.3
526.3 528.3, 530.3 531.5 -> 23.6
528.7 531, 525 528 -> 23.4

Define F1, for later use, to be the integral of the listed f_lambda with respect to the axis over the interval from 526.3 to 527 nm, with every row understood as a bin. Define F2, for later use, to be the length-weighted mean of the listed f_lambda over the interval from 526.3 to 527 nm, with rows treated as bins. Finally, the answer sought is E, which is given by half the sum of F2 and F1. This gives 86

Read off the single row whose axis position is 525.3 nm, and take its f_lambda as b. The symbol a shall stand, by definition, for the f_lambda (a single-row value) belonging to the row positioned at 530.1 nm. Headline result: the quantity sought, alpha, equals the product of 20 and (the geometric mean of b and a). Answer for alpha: 2027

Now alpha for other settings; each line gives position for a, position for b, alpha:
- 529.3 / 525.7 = 2164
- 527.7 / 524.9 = 1978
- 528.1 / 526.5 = 2151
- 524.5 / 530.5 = 2328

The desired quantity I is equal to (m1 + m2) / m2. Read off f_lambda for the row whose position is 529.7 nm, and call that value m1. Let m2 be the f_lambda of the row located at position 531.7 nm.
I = 2.09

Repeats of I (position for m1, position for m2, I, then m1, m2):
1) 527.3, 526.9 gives 2.02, 102.9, 101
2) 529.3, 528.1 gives 2.00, 114.7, 114.3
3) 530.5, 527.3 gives 2.19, 122.6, 102.9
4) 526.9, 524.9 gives 2.08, 101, 93.8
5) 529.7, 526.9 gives 2.21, 122.7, 101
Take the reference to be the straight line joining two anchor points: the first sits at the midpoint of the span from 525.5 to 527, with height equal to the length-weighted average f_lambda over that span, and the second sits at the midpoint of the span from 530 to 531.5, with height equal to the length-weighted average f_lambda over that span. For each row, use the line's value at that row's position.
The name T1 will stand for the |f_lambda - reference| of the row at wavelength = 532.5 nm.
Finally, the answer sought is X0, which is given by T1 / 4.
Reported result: 5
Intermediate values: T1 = 20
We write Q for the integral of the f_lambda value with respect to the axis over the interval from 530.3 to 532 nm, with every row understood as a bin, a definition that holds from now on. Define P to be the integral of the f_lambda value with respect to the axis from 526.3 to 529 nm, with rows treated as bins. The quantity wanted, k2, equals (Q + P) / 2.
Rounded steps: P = 289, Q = 203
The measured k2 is 246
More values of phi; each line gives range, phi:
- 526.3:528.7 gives 106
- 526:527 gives 100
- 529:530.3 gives 114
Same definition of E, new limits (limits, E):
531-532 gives 117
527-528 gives 104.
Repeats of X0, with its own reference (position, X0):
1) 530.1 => 3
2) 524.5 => 4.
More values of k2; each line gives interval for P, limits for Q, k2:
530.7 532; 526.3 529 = 221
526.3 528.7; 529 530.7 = 226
